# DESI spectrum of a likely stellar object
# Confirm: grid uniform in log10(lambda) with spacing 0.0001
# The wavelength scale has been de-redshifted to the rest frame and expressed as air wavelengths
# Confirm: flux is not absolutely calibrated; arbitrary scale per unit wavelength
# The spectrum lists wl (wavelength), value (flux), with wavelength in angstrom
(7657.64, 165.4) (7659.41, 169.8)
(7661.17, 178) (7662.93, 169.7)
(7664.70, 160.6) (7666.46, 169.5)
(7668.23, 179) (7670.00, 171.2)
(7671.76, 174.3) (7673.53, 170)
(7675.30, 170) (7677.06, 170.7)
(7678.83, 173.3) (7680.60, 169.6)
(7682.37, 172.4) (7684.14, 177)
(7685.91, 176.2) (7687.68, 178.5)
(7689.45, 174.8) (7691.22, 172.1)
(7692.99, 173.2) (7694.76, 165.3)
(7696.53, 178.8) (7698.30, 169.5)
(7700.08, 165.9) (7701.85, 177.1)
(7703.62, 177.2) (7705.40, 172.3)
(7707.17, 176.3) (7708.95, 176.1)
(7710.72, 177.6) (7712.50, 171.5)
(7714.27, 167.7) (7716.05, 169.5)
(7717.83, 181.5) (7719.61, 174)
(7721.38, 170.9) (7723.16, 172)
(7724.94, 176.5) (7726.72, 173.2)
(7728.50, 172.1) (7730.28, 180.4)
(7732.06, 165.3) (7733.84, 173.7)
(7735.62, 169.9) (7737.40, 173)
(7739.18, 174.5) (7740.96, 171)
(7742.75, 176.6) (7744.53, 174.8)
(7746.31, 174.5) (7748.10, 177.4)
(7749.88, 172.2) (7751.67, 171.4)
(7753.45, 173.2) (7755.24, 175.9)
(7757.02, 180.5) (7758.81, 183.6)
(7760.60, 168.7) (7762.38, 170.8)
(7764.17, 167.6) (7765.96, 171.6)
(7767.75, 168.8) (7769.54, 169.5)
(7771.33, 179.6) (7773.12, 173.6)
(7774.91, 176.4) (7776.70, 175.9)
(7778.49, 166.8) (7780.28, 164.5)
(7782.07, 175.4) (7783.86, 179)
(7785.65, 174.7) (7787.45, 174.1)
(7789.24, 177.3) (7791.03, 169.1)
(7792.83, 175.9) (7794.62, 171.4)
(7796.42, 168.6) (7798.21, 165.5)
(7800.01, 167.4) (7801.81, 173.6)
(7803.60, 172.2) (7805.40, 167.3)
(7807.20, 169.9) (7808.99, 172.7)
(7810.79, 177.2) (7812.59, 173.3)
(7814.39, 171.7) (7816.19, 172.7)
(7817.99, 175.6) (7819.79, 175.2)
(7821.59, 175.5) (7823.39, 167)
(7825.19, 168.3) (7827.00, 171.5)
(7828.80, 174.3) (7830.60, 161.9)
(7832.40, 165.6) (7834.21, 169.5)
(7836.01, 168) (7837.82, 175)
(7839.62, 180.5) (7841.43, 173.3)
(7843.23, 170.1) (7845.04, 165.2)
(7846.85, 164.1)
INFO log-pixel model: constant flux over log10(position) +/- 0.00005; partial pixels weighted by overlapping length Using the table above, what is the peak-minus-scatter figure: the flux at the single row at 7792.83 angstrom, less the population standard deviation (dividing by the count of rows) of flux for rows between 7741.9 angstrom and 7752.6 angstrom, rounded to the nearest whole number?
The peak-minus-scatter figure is 174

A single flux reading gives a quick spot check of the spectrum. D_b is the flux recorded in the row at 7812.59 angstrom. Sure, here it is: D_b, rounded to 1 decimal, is 173.3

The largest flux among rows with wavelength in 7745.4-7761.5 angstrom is 183.6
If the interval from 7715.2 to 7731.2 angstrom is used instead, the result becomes 181.5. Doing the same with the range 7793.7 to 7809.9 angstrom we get 173.6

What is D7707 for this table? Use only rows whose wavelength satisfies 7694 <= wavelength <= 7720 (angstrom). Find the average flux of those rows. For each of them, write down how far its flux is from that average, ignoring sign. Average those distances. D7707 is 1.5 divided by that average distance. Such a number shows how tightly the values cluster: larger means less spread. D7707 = 0.35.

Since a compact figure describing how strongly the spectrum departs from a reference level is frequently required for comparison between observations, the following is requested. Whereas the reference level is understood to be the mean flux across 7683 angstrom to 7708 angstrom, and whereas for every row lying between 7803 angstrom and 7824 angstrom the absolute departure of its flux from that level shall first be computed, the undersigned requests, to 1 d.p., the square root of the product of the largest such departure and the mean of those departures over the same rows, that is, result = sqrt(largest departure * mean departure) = 4.3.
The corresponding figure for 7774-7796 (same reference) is 5.7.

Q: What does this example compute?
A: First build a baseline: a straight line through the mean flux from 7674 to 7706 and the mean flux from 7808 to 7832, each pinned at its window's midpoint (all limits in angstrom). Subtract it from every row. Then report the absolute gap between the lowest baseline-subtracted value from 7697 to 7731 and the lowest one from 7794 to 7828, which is 0.3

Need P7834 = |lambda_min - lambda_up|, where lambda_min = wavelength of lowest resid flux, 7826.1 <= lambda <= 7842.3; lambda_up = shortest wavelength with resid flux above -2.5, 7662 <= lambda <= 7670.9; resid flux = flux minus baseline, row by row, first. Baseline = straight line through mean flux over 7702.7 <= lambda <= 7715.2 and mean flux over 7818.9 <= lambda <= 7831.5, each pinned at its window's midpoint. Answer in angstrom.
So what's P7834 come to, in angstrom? 162.4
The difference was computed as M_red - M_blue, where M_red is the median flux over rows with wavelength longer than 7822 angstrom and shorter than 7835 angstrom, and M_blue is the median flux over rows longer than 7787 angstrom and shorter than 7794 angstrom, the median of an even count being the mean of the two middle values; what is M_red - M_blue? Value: -6.7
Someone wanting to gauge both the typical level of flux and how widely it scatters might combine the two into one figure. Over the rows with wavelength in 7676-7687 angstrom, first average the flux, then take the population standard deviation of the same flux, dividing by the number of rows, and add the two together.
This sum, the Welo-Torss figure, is 176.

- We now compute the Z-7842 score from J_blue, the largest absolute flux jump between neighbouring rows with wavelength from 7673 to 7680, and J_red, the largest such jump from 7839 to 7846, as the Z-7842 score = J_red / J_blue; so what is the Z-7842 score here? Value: 2.8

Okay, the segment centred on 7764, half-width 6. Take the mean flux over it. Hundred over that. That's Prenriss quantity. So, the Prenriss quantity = 0.583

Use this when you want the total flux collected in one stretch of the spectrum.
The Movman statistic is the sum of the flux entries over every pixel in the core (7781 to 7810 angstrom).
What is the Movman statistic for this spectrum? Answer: 2754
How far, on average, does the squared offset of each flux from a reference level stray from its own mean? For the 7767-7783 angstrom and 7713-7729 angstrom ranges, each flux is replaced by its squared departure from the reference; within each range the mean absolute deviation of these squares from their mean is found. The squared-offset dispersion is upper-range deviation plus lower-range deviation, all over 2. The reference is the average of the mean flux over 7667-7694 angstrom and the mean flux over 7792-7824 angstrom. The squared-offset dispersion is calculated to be 17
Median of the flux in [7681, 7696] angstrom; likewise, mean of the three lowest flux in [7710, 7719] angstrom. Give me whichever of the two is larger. 174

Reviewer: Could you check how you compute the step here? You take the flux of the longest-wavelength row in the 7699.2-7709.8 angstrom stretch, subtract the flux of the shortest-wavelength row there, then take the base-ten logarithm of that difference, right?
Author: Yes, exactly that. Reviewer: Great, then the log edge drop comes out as 1.0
